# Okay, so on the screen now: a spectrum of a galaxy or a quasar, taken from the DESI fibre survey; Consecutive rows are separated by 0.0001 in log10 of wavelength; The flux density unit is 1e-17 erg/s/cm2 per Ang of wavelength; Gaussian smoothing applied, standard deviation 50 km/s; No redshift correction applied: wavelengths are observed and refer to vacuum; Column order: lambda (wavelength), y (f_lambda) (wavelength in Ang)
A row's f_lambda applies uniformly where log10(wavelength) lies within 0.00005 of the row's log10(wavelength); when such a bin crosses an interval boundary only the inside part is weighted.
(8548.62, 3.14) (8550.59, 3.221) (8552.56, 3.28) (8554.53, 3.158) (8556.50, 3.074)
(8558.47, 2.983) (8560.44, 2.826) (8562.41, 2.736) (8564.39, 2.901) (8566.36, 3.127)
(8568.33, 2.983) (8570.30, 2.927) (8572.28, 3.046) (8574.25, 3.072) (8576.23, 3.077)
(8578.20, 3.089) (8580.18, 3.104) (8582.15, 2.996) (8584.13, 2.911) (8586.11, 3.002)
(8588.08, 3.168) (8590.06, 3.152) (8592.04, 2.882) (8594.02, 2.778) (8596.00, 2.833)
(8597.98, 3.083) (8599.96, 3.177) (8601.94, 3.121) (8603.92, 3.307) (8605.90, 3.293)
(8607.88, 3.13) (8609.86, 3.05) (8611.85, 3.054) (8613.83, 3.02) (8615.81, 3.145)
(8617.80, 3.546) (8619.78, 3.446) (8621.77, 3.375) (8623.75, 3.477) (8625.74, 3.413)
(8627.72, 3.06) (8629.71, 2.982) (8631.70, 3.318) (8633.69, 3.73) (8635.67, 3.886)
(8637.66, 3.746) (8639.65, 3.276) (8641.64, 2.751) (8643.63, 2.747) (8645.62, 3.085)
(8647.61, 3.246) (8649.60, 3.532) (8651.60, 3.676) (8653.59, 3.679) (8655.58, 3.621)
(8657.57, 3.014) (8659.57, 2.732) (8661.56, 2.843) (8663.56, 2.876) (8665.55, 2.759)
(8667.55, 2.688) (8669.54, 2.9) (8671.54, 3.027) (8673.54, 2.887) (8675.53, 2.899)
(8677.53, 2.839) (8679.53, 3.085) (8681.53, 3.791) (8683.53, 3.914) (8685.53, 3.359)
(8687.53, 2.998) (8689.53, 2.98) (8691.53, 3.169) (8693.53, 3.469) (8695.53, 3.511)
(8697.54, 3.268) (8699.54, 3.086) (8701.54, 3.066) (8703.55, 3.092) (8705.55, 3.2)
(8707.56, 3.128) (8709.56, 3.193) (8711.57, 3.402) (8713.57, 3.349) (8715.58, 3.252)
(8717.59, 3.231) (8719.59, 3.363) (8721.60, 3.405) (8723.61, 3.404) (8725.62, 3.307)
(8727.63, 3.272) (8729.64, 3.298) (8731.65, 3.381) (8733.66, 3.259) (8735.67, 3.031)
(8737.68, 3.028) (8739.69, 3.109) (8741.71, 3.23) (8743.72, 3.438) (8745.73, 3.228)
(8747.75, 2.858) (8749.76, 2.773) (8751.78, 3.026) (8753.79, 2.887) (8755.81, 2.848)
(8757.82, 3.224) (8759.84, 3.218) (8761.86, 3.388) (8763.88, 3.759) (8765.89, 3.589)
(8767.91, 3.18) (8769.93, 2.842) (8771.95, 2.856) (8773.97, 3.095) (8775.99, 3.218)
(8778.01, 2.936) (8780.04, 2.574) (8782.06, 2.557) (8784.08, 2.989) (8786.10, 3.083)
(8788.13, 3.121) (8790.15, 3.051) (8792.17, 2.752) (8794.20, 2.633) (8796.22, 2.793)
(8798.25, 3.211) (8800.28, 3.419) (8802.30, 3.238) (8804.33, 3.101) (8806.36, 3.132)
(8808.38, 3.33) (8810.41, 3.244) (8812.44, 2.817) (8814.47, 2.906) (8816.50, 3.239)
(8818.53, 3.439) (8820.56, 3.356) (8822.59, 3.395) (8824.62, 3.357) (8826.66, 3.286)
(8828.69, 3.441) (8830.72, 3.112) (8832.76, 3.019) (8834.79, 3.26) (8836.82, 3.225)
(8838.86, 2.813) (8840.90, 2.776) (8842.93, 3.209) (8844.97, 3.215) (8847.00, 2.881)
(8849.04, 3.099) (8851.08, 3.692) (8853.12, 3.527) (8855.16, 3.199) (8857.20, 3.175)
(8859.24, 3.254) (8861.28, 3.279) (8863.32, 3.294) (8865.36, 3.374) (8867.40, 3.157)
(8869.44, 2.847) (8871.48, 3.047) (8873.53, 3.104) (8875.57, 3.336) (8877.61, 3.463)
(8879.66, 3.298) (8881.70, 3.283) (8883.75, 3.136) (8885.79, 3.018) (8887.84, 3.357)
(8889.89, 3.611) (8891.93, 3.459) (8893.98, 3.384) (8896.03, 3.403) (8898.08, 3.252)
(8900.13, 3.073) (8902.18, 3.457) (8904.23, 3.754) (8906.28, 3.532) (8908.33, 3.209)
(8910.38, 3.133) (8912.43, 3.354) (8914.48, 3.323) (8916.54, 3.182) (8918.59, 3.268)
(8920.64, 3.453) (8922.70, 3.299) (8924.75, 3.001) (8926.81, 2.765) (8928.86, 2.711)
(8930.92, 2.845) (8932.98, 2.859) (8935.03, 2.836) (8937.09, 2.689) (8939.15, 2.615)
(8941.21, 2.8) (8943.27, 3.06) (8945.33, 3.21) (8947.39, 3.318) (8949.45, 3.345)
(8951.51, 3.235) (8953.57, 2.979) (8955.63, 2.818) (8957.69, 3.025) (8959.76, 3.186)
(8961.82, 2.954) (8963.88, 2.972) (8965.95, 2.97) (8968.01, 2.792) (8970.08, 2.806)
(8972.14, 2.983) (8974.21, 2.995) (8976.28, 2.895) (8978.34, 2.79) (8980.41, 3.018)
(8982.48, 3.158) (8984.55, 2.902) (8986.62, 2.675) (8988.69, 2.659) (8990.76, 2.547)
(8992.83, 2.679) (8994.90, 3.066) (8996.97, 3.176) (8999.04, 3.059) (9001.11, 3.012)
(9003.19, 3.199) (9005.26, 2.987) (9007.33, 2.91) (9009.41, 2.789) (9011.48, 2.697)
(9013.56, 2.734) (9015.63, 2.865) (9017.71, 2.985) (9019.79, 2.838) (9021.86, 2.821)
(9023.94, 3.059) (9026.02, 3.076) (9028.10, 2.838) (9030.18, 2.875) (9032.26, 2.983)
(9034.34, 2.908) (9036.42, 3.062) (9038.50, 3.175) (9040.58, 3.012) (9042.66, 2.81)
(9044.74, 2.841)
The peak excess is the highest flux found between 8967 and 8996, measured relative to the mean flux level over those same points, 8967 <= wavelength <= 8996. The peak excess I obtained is 0.30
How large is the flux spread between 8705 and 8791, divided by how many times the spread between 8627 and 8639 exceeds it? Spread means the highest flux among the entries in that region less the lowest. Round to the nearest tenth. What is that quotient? 1.6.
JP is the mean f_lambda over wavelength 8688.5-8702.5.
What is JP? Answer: 3.22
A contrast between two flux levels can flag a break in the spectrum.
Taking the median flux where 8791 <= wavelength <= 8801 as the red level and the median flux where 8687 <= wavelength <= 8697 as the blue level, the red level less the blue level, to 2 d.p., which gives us -0.38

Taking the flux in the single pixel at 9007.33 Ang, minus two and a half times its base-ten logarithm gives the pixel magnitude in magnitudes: -1.16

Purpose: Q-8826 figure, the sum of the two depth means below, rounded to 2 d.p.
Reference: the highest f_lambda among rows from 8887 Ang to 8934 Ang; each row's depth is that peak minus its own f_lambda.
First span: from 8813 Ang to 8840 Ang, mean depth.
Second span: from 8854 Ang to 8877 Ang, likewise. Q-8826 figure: 1.10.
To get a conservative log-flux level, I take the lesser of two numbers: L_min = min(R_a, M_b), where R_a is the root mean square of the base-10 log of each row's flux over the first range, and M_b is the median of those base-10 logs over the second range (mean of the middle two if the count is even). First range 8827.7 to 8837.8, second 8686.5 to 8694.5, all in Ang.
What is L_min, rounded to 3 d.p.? 0.489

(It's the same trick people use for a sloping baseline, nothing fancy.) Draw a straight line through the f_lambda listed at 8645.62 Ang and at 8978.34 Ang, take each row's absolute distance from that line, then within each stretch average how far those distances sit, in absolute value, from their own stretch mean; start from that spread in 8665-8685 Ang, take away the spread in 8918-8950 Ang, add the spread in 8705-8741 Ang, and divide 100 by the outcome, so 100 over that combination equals 767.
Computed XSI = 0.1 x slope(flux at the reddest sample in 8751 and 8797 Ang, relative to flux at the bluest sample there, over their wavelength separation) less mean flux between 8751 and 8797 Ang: -3.03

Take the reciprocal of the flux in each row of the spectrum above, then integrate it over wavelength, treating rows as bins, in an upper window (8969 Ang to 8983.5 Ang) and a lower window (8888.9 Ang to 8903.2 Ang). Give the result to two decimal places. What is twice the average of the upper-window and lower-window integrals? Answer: 9.17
